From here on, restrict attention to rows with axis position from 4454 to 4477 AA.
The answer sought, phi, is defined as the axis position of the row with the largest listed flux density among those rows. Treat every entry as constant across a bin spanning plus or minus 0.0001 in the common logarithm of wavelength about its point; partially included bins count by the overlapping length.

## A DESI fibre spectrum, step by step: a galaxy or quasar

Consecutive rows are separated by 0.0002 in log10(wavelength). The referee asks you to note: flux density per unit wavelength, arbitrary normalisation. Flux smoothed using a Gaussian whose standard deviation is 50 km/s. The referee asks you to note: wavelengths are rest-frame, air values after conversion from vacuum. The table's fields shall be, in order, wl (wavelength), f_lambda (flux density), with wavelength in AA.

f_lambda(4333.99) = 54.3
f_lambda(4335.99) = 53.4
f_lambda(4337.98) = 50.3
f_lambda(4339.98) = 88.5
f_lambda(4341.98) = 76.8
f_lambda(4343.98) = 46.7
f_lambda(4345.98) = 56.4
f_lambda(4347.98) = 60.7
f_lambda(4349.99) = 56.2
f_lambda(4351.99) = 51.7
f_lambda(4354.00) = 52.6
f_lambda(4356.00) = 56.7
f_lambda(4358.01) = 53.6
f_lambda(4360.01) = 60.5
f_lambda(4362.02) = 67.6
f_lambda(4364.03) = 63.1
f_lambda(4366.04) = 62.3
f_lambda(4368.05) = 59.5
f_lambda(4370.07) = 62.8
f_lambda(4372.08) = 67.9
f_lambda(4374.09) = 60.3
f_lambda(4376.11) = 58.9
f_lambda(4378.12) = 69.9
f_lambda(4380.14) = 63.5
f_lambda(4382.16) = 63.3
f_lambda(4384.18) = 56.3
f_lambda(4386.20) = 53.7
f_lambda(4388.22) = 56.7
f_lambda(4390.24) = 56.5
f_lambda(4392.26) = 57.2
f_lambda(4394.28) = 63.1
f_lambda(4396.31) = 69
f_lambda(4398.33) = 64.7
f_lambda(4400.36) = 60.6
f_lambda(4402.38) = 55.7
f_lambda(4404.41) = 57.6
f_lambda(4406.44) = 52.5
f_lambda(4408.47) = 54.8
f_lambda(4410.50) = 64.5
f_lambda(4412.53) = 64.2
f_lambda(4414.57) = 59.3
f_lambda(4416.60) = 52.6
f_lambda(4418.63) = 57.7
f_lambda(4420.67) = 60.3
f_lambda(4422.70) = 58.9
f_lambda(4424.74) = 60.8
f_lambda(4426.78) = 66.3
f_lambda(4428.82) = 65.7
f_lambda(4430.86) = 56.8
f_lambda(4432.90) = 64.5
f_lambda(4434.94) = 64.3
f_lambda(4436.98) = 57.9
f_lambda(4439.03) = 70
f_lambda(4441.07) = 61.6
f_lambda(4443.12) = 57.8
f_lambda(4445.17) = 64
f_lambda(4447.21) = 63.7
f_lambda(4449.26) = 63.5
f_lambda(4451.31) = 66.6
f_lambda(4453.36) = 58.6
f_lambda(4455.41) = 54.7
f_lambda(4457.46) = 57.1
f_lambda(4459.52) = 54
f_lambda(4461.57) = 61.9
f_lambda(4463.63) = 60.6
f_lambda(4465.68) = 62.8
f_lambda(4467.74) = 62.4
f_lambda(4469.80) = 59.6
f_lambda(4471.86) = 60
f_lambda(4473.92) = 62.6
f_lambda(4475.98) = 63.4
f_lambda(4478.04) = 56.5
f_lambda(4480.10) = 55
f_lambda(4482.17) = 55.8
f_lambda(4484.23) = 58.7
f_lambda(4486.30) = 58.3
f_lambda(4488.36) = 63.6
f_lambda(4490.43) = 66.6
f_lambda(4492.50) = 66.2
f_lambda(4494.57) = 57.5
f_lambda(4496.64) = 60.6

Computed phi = 4475.98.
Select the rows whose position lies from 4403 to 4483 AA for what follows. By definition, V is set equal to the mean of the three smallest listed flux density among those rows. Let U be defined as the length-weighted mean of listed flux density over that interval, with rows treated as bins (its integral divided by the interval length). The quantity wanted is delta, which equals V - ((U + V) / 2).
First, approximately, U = 60.3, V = 53.0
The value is -3.6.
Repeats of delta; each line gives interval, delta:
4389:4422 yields -3.0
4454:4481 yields -2.4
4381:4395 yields -1.3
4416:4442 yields -2.9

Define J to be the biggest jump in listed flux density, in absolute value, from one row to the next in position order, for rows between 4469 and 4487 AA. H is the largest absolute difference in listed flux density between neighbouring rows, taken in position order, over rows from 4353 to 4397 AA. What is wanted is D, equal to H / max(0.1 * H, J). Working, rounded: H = 11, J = 6.9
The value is 1.59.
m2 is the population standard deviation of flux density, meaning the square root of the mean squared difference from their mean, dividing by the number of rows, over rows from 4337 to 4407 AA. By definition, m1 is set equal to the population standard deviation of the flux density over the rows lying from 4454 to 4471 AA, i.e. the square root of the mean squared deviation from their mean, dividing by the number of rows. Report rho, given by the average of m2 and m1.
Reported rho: 5.50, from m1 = 3.2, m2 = 7.8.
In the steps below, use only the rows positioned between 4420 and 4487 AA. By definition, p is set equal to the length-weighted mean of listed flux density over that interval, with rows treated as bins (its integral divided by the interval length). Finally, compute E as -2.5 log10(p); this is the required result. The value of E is -4.46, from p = 60.8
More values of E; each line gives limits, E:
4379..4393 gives -4.41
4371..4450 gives -4.46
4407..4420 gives -4.42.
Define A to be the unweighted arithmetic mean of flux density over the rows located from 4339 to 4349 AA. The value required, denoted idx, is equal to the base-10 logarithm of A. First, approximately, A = 66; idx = 1.82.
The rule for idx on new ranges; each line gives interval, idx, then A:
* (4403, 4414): 1.77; 59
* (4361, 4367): 1.81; 64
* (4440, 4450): 1.79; 62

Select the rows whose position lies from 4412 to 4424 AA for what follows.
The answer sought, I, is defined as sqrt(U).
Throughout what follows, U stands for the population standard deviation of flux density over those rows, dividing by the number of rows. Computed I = 1.86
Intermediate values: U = 3.4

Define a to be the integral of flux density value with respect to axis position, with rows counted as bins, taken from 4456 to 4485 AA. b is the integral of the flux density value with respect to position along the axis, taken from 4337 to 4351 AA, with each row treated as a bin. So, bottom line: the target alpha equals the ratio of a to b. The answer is 2.0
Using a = 1718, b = 871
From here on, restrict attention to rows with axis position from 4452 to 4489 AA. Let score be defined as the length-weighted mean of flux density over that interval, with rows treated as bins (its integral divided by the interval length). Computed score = 59.2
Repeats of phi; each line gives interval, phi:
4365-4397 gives 4378.12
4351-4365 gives 4362.02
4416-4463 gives 4439.03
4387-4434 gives 4396.31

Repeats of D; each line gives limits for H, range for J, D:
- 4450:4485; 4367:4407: 0.73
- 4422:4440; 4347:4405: 1.10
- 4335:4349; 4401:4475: 3.16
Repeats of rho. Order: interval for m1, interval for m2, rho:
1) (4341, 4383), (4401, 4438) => 5.46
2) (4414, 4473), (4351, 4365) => 4.74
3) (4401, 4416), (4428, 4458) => 4.25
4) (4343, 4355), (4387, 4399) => 4.57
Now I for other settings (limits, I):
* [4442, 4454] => 1.77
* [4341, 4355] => 2.99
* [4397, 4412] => 2.10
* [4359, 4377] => 1.76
